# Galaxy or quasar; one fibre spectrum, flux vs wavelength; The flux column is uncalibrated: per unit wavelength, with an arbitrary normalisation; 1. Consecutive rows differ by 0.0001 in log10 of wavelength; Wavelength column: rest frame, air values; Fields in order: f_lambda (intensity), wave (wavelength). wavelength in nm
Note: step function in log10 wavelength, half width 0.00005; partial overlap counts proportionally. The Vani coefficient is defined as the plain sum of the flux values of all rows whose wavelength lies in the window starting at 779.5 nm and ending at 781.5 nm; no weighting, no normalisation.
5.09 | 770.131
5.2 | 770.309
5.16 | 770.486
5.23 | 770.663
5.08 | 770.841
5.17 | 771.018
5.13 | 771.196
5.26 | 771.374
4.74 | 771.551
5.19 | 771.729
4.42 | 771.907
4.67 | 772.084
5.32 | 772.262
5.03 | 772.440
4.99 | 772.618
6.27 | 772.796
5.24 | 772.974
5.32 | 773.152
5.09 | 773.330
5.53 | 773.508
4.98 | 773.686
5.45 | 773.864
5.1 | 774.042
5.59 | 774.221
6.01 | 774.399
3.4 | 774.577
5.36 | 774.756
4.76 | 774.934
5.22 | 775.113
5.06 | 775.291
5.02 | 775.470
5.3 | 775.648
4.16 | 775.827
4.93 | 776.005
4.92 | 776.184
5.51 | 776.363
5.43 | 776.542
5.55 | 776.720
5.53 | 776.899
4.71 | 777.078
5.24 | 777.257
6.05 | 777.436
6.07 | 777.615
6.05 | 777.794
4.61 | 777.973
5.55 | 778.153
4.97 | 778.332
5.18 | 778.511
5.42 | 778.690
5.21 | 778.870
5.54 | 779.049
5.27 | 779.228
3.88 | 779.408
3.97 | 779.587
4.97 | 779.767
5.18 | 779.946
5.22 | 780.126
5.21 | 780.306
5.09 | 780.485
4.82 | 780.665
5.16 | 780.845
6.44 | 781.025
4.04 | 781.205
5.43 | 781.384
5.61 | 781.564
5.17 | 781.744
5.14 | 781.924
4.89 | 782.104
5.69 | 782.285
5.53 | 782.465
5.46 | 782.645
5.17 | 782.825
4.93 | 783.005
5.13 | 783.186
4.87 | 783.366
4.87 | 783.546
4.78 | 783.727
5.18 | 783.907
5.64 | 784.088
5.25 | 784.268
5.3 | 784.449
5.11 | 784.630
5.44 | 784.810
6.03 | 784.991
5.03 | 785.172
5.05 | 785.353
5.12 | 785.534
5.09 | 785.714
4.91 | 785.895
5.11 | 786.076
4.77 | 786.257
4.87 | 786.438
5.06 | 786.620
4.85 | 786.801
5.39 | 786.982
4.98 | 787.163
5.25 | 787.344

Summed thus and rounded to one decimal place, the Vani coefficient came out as 55.5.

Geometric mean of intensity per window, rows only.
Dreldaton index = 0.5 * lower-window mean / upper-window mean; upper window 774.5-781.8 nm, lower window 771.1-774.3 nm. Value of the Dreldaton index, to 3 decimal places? 0.508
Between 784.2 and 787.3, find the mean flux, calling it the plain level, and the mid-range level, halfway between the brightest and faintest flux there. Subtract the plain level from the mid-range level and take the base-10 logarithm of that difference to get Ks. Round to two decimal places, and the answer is -0.58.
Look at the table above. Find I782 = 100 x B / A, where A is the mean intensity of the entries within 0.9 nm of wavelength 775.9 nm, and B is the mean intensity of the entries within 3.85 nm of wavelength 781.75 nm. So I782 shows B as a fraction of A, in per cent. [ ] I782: 101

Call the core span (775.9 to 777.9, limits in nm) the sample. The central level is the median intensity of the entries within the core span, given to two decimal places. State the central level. 5.51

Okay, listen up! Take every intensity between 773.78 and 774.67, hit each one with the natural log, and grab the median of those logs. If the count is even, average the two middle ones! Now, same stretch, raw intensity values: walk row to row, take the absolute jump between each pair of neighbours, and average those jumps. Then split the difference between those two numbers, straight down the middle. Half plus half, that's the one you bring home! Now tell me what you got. 1.33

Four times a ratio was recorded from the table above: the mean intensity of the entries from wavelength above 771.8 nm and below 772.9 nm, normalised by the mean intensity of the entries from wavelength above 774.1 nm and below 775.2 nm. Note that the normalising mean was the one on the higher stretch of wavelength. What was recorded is 4.05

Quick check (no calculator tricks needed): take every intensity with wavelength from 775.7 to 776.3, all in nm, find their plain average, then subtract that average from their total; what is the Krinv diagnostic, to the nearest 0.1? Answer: 9.3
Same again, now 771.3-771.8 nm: 10.1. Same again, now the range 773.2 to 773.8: 10.4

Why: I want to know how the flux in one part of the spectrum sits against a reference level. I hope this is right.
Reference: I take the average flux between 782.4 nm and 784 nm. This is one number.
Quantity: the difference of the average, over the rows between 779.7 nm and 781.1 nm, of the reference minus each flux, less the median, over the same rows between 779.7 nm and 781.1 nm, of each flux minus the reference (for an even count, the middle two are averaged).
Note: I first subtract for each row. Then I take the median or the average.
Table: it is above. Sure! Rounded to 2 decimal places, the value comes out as -0.23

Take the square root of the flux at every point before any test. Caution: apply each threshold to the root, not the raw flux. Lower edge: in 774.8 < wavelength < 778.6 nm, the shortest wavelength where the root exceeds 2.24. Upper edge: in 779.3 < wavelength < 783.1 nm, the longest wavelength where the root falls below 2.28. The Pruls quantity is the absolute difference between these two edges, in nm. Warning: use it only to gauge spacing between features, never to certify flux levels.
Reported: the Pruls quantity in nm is 7.89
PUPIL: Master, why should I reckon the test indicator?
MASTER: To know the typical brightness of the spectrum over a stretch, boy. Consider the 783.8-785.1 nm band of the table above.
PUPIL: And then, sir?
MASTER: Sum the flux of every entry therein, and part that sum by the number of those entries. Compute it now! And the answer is 5.4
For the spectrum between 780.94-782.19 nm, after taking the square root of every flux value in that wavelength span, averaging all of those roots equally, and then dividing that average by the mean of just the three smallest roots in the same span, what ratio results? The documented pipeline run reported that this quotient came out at 1.06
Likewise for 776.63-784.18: 1.14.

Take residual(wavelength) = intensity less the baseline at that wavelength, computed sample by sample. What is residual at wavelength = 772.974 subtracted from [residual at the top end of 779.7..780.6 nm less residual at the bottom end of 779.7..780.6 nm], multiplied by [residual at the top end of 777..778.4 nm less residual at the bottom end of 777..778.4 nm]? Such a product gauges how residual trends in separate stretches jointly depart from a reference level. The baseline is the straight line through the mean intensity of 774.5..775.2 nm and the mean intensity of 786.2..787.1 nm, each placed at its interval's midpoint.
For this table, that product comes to -0.11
